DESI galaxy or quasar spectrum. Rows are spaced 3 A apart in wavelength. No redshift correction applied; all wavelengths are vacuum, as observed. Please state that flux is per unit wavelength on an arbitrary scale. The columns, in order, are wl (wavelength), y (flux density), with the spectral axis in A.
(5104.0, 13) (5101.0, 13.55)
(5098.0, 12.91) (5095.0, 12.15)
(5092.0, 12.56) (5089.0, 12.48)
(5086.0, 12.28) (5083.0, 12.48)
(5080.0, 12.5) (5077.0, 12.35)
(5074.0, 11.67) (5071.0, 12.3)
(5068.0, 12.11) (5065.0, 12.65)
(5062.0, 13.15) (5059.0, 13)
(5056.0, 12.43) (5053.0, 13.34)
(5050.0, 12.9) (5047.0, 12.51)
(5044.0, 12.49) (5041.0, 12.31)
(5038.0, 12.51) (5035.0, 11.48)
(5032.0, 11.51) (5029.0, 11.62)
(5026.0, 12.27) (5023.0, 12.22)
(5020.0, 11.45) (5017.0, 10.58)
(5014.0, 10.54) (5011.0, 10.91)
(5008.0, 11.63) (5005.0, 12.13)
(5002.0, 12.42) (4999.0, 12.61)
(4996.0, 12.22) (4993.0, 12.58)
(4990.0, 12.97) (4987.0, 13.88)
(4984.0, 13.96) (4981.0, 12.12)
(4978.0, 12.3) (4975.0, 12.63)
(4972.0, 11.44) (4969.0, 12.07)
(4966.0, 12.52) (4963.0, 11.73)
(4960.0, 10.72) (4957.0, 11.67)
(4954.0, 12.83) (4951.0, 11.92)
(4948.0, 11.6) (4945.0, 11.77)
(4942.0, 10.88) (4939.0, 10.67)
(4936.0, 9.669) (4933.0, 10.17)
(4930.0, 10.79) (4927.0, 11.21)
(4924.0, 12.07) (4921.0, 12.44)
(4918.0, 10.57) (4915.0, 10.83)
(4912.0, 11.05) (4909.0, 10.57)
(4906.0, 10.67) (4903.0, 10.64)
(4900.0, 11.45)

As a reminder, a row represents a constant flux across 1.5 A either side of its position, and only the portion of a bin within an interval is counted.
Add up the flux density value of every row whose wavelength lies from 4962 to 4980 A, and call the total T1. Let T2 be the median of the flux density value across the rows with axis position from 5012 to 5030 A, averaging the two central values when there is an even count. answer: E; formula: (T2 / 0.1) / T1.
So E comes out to 1.59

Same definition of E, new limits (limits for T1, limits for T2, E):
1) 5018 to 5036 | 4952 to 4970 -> 1.69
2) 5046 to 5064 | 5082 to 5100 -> 1.61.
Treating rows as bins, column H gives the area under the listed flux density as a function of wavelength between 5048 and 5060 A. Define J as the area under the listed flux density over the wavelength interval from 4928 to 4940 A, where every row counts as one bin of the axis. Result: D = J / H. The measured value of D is 0.80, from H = 155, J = 124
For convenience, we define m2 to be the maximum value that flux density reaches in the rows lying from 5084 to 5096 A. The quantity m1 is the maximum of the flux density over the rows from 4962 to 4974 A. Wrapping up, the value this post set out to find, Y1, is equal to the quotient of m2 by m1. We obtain 1.00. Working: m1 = 12.52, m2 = 12.56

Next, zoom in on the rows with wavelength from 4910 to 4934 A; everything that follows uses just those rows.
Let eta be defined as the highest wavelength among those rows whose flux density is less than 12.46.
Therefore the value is 4933.0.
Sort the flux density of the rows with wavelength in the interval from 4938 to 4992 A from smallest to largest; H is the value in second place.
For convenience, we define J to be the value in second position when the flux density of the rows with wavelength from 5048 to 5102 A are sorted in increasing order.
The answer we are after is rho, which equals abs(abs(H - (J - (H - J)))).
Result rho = 2.8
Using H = 10.72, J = 12.11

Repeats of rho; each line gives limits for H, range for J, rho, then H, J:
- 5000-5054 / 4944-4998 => 1.7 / 10.58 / 11.44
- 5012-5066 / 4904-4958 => 0.8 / 10.58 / 10.17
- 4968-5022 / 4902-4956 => 0.8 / 10.58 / 10.17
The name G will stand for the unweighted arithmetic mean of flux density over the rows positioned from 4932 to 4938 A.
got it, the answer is 9.9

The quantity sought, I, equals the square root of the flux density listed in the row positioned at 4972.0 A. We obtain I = 3.38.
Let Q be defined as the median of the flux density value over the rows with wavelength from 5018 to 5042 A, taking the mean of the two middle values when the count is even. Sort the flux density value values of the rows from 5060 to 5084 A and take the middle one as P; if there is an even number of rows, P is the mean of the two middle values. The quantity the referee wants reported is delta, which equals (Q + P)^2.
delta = 592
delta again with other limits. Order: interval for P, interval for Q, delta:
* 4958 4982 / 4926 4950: 526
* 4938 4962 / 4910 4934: 510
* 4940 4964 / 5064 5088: 577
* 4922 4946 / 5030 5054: 545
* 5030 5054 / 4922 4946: 545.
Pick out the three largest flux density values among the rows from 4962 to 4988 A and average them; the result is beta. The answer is 13.5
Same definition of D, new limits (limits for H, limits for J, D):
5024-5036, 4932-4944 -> 0.89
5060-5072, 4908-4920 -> 0.86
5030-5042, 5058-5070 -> 1.06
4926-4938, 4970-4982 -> 1.16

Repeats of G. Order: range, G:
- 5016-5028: 11.6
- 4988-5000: 12.6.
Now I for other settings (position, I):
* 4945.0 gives 3.43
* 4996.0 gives 3.50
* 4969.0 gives 3.47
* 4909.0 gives 3.25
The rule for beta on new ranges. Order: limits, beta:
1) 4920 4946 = 12.1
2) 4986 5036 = 13.2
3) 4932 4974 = 12.5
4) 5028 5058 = 12.9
